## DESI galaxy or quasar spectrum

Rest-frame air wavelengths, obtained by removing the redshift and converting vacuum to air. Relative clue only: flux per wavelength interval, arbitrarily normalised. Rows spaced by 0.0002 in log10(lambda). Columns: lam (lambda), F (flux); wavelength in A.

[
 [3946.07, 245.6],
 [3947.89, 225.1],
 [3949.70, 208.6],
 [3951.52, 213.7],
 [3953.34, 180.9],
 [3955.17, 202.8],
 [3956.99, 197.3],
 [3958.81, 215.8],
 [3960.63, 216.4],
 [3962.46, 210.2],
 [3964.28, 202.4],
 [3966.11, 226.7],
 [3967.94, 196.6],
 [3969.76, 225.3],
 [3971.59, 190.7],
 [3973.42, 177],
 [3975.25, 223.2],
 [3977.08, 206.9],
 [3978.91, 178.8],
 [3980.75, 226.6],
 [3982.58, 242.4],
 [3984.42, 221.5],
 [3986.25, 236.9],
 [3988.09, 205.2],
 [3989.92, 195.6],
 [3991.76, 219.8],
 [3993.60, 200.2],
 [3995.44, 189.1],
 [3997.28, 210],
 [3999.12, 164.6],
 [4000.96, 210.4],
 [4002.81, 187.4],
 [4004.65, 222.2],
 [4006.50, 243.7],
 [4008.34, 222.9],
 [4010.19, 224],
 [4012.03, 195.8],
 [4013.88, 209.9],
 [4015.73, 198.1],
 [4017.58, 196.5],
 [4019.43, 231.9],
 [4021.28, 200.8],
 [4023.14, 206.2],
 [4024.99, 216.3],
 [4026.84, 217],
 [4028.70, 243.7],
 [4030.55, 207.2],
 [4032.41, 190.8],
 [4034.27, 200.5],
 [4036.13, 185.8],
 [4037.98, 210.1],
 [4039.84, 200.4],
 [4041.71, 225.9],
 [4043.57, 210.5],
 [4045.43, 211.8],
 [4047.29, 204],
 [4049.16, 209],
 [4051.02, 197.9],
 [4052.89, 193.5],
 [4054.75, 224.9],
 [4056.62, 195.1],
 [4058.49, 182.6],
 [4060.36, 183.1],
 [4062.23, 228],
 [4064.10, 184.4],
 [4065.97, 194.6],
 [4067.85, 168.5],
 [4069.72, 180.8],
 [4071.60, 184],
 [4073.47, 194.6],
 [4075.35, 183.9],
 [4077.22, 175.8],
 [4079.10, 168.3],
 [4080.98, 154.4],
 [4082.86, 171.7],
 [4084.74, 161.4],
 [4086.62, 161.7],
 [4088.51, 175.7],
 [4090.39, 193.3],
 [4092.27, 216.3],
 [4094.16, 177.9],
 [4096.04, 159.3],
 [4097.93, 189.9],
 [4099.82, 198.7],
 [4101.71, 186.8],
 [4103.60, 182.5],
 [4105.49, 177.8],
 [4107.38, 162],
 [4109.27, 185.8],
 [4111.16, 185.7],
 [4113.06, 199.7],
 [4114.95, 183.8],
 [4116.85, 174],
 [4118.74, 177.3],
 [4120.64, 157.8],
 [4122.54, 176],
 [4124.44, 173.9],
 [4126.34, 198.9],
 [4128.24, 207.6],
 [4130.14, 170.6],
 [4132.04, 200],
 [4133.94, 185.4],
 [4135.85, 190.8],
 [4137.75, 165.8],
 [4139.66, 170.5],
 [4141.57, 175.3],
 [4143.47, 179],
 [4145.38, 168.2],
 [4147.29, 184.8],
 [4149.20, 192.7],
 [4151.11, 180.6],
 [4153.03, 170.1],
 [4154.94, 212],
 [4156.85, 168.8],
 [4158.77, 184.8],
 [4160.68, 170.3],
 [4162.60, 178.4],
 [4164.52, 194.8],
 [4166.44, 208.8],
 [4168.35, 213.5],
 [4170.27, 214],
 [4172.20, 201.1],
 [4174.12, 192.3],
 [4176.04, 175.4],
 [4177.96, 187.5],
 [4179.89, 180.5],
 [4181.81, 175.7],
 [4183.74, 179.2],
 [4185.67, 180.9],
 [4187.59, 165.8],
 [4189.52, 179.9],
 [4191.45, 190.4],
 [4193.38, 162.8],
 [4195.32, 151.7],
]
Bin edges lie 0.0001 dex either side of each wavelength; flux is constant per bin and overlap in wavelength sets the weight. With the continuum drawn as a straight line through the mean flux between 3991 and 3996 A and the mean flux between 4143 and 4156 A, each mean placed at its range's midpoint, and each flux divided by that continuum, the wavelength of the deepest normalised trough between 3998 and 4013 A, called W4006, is 3999.12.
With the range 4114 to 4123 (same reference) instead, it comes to 4120.64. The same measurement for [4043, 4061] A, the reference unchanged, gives 4058.49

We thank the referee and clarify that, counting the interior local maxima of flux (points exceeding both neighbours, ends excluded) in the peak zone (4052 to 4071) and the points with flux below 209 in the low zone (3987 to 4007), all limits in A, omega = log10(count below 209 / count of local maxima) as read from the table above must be 0.30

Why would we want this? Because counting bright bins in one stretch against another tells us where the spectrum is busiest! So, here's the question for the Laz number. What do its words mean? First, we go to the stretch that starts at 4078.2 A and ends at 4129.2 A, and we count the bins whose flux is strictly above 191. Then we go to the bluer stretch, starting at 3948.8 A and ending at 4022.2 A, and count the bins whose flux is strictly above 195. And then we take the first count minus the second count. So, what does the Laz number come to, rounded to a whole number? -27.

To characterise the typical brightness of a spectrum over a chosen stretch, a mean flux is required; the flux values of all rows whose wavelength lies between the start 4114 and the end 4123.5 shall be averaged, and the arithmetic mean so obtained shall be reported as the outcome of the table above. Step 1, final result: 174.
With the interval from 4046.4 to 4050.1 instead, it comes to 206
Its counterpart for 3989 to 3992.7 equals 208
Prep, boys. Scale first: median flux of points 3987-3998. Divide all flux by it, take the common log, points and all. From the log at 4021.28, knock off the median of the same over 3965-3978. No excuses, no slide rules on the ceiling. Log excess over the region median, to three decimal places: -0.013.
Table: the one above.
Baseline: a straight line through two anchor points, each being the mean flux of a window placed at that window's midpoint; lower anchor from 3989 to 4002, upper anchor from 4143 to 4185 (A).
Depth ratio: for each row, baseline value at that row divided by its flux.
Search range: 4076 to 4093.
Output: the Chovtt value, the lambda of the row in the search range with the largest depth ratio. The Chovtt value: 4080.98 A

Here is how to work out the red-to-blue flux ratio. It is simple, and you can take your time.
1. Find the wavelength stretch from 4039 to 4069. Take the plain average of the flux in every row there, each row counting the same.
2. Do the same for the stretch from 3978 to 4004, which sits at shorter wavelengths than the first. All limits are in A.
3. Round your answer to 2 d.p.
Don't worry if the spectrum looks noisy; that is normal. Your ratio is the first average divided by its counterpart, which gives 0.97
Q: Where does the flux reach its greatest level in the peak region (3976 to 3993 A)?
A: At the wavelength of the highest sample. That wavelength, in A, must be 3982.58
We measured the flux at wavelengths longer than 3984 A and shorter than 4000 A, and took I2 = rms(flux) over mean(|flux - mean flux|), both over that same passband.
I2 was 13.3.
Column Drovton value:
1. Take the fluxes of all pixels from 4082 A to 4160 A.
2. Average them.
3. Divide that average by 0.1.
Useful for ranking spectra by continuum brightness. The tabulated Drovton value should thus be 1813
